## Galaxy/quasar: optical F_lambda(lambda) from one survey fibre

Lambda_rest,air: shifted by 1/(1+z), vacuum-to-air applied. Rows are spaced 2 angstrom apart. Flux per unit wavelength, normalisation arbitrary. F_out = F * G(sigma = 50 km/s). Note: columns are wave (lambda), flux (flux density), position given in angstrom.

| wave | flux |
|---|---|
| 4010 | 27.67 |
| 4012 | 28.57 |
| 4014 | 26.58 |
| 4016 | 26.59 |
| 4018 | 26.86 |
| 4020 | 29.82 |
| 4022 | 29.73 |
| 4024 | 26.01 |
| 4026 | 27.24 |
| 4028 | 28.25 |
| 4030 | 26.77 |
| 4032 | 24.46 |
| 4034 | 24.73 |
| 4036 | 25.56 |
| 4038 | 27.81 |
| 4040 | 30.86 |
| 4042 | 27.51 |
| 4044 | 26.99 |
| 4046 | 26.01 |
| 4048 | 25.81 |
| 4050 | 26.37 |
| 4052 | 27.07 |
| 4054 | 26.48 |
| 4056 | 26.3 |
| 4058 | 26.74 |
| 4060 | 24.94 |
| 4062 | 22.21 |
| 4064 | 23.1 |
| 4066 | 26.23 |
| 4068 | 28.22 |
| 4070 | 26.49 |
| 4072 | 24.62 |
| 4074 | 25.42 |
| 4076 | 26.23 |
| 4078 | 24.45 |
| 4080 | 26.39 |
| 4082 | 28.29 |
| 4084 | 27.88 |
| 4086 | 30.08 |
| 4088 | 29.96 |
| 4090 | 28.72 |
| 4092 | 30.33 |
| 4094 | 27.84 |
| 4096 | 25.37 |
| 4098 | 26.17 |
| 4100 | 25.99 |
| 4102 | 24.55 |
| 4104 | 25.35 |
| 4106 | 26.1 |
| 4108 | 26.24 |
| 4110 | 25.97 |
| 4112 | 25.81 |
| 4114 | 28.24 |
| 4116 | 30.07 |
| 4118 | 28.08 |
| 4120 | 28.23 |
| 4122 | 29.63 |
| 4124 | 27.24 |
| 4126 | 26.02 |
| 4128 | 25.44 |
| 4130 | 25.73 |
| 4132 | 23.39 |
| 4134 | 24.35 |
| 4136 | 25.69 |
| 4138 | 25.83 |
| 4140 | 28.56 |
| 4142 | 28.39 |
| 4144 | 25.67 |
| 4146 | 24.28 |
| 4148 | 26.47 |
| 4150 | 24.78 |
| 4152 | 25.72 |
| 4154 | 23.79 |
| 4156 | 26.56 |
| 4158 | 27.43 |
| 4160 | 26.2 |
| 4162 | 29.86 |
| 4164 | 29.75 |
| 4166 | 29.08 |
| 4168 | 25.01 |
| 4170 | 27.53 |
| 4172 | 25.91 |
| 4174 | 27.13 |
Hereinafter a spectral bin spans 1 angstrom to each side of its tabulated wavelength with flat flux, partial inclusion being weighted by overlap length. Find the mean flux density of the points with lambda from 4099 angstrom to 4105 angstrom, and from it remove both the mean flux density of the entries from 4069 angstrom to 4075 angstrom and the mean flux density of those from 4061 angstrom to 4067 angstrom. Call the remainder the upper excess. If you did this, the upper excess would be -24.1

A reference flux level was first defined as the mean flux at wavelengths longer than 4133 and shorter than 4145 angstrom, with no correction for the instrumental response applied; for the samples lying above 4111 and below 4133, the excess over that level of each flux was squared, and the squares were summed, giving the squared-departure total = 45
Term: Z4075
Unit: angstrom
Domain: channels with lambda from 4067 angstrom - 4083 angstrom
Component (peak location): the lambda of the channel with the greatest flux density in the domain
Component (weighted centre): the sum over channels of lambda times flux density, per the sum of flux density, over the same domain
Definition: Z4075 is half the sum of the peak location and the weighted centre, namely 4078.5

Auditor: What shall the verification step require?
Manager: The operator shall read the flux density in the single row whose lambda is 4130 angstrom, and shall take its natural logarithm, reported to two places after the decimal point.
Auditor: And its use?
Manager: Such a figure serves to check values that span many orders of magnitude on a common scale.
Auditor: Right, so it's 3.25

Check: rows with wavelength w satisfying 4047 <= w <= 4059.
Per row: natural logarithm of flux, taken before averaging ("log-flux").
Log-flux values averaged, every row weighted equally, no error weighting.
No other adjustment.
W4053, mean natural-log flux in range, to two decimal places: 3.28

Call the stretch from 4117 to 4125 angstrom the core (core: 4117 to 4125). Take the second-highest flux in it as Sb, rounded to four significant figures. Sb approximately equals 28.23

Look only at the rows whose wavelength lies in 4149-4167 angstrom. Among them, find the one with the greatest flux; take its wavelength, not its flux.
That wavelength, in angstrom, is 4162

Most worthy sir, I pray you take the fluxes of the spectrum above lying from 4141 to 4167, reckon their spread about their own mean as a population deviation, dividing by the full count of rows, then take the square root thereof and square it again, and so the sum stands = 1.93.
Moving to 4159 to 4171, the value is 1.83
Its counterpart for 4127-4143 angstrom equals 1.67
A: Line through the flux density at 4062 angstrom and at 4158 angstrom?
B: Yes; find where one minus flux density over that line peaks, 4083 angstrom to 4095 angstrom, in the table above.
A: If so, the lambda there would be 4094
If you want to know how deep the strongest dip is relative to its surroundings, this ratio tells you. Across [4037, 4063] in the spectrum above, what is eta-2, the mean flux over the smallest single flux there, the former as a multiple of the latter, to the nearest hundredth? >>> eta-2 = 1.20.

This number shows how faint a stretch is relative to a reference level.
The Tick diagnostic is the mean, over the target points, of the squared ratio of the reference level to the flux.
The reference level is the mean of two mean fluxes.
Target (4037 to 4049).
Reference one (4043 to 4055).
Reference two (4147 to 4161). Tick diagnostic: 0.91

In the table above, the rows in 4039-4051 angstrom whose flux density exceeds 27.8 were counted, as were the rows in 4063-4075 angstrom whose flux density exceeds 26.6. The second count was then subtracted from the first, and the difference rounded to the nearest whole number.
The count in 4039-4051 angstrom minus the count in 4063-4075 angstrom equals 0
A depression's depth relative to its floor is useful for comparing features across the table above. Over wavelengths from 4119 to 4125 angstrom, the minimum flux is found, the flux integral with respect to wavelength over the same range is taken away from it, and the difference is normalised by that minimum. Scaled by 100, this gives -525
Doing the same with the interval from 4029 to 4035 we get -521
